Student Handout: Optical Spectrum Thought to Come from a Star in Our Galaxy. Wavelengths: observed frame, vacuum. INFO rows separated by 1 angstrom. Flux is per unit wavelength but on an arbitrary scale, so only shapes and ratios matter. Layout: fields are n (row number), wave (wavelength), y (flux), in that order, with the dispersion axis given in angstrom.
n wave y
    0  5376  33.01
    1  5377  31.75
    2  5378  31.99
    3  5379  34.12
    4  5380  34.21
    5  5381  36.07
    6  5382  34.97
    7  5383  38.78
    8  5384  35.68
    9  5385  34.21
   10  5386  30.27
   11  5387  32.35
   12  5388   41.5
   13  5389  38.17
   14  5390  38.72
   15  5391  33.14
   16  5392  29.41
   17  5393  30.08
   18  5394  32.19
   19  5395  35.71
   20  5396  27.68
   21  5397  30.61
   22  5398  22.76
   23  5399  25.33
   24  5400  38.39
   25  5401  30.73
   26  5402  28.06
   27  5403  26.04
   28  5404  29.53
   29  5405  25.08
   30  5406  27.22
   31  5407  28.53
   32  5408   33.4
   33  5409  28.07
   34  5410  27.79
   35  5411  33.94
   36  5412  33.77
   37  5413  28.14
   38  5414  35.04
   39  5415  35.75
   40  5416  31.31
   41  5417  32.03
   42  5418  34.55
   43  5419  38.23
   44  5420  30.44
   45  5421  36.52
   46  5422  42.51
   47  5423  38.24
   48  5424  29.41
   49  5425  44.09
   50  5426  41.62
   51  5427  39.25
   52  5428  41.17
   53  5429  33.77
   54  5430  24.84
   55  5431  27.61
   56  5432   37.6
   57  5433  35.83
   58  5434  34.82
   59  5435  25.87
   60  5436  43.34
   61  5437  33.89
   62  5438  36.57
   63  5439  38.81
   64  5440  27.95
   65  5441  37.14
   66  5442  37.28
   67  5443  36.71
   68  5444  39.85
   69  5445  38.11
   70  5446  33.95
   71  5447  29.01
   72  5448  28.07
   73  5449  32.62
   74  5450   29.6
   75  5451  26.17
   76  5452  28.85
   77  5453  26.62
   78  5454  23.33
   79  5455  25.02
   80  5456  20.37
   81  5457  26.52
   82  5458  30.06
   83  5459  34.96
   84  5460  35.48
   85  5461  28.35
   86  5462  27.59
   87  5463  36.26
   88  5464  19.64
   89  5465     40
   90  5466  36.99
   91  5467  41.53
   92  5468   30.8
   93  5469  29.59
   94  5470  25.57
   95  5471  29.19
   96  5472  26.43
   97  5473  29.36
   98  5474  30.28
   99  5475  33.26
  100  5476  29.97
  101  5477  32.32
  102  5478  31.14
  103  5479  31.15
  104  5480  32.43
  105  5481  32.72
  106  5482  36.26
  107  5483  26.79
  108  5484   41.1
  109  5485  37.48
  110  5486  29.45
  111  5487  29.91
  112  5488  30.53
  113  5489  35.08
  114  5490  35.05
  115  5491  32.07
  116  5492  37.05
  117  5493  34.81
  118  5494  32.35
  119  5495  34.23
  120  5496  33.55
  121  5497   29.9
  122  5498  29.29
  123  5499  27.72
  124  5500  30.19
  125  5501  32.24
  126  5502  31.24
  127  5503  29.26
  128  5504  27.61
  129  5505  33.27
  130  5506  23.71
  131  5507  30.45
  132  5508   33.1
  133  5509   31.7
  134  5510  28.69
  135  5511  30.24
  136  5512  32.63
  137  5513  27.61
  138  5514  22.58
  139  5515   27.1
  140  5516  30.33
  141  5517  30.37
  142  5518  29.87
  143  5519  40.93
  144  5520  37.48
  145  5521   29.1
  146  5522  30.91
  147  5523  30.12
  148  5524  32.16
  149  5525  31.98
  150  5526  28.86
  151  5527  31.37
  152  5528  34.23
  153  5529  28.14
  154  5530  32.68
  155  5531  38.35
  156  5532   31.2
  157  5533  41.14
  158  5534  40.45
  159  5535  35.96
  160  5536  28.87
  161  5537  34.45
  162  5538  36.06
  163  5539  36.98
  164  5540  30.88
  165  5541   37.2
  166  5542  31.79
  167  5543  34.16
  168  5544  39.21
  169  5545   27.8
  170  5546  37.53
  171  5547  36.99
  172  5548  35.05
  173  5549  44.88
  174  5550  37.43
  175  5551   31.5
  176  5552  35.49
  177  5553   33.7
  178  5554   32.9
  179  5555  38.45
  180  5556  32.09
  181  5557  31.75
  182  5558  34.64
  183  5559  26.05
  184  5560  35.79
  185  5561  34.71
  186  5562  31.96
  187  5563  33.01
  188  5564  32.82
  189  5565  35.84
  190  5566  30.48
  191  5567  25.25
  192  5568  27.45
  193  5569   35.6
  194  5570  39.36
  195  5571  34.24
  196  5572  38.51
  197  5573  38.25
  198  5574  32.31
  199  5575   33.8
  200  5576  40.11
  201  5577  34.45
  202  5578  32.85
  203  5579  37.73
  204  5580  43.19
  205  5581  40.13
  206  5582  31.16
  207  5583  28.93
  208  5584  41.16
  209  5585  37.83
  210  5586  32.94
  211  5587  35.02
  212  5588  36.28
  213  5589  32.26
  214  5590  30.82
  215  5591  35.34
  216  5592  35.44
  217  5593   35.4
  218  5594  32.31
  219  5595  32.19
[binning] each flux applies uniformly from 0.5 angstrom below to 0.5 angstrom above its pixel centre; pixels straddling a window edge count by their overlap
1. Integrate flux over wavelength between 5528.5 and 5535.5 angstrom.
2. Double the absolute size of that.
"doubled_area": 496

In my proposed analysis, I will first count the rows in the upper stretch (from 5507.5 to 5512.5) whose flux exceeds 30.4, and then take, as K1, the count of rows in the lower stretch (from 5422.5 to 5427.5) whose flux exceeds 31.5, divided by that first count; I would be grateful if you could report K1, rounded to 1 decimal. 1.3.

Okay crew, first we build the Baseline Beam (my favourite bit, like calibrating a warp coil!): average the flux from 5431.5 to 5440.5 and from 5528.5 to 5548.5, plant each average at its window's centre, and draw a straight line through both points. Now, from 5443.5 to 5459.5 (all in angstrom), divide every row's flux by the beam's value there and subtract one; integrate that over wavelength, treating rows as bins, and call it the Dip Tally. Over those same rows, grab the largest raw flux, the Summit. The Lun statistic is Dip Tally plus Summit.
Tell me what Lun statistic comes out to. 37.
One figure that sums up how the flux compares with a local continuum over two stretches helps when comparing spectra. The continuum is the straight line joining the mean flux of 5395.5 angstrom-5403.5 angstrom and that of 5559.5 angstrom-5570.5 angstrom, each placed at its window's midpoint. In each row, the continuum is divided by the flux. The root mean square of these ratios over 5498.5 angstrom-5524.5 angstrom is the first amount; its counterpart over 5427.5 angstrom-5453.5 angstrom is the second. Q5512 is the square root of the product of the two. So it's 0.99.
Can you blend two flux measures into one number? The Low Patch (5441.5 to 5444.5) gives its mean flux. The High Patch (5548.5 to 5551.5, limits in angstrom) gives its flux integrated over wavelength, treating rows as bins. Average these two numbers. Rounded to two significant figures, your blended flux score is 76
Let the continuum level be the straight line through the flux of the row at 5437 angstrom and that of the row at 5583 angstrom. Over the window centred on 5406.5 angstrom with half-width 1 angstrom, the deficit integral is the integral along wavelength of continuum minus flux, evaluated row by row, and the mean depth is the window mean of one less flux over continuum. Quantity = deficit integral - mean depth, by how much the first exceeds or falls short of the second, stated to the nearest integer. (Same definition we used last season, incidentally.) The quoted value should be 14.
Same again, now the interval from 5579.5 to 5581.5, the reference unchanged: -25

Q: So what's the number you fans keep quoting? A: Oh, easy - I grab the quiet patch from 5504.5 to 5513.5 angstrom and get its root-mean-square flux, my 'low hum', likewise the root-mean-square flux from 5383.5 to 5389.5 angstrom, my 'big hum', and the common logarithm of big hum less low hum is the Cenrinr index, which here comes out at 0.7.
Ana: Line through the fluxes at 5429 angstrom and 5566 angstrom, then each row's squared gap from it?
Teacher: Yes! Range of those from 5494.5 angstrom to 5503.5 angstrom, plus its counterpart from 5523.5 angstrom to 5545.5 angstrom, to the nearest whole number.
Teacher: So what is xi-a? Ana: 116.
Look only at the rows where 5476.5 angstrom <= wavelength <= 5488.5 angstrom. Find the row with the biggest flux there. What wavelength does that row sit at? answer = 5484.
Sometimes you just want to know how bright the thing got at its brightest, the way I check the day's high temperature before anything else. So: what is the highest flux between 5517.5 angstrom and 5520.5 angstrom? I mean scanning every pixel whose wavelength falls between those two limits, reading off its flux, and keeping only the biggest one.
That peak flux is 40.93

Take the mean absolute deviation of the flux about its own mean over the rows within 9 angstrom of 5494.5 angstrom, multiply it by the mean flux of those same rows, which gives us 69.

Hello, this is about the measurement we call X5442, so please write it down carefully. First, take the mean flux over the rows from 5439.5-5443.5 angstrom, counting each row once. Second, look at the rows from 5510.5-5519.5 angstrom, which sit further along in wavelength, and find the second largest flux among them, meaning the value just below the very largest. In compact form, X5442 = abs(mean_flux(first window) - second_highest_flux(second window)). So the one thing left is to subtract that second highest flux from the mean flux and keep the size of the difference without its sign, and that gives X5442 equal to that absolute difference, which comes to 2.1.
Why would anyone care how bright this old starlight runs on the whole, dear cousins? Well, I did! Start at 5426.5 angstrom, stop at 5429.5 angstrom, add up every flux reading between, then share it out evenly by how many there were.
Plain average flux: 38.1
